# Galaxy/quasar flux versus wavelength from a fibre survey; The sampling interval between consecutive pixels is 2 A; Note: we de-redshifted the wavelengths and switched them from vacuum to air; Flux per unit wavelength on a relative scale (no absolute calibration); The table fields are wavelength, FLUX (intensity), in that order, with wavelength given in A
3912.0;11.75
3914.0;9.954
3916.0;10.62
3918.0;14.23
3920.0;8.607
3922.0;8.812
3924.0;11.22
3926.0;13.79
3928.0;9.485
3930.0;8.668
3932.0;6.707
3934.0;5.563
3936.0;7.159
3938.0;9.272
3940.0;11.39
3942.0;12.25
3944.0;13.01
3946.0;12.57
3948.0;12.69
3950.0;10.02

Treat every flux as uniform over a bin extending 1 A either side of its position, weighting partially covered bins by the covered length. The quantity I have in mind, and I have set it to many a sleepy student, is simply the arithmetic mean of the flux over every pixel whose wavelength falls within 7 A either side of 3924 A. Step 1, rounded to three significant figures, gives 10.7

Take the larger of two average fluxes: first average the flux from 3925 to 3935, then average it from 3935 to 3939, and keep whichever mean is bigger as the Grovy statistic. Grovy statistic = 8.8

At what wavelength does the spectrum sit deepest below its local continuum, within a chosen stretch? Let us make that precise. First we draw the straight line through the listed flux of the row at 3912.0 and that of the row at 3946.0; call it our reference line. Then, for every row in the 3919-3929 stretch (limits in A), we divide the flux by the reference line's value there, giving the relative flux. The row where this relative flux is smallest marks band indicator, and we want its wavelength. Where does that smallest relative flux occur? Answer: 3920.0 A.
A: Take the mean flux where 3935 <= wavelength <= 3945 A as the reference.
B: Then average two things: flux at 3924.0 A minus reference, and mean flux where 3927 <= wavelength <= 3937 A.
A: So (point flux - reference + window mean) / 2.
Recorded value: 4.1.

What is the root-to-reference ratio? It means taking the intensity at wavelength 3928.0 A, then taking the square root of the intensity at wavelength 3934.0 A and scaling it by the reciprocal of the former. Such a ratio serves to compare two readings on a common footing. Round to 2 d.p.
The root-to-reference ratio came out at 0.25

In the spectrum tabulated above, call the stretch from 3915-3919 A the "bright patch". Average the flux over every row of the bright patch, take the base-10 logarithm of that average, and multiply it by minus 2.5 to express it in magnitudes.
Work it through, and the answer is -2.74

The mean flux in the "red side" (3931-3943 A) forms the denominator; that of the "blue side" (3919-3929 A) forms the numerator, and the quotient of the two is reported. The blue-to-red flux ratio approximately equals 1.19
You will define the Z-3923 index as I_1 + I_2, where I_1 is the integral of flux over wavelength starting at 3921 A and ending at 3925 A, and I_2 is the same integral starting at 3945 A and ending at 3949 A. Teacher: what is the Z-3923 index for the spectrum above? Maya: 91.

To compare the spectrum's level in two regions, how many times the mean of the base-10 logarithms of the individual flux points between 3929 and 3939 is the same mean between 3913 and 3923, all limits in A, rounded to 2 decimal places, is 0.86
